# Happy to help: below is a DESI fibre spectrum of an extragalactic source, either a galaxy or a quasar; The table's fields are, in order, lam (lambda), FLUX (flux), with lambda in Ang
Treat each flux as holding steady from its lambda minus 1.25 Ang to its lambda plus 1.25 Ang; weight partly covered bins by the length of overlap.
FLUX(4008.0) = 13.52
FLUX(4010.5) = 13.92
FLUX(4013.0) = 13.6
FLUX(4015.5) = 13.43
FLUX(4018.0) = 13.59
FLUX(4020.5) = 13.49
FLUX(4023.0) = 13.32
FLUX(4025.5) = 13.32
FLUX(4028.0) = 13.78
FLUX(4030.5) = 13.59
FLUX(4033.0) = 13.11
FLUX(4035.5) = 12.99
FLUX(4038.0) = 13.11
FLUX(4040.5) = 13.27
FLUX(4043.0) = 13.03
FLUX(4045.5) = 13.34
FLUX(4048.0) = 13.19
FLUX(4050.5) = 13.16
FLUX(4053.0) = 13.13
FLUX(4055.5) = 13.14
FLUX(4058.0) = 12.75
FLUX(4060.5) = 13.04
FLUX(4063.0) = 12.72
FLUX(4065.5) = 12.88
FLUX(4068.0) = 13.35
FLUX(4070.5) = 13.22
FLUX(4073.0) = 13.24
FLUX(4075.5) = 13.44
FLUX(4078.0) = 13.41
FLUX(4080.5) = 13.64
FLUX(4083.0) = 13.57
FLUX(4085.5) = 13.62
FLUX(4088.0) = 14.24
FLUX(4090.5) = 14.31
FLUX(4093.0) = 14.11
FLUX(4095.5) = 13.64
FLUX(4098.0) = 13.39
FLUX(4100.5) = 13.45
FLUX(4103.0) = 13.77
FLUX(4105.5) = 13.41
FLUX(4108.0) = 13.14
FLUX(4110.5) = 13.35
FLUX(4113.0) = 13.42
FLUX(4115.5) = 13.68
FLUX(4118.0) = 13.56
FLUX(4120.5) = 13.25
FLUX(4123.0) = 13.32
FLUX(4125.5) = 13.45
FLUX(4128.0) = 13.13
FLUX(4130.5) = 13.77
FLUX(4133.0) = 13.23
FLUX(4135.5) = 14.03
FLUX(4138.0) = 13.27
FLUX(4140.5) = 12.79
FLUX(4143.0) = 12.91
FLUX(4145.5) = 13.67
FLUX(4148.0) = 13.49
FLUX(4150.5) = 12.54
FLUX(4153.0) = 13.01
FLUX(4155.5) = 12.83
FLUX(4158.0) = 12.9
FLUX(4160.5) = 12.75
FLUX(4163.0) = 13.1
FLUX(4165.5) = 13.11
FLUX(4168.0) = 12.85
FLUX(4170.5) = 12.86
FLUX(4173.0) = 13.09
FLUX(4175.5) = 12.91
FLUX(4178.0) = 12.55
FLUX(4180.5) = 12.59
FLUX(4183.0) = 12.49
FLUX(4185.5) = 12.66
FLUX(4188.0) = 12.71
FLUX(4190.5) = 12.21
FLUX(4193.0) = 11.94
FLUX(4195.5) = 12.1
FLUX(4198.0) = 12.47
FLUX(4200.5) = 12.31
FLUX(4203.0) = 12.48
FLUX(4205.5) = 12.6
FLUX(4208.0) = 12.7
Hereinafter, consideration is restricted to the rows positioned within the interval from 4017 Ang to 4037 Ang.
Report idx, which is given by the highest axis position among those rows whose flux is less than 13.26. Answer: 4035.5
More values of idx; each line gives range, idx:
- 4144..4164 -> 4163.0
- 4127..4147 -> 4143.0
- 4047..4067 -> 4065.5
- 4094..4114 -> 4108.0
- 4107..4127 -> 4120.5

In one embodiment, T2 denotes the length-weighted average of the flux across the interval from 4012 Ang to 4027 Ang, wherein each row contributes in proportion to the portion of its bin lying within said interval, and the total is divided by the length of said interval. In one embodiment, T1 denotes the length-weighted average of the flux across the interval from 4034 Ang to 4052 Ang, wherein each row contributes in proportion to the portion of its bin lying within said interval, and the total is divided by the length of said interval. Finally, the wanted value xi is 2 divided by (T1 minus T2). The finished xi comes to -7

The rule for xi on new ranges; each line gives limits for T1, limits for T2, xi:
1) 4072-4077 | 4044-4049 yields 22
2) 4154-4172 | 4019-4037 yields -4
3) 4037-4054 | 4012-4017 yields -6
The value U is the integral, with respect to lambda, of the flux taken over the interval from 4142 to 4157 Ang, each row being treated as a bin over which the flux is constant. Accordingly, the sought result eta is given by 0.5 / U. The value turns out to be 0.0025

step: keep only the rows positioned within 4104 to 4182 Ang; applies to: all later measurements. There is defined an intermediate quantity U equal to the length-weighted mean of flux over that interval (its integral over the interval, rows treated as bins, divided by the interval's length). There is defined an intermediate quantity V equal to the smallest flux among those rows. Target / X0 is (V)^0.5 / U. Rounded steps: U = 13.2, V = 12.54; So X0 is 0.269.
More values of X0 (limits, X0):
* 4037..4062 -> 0.272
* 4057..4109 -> 0.265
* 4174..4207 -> 0.277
